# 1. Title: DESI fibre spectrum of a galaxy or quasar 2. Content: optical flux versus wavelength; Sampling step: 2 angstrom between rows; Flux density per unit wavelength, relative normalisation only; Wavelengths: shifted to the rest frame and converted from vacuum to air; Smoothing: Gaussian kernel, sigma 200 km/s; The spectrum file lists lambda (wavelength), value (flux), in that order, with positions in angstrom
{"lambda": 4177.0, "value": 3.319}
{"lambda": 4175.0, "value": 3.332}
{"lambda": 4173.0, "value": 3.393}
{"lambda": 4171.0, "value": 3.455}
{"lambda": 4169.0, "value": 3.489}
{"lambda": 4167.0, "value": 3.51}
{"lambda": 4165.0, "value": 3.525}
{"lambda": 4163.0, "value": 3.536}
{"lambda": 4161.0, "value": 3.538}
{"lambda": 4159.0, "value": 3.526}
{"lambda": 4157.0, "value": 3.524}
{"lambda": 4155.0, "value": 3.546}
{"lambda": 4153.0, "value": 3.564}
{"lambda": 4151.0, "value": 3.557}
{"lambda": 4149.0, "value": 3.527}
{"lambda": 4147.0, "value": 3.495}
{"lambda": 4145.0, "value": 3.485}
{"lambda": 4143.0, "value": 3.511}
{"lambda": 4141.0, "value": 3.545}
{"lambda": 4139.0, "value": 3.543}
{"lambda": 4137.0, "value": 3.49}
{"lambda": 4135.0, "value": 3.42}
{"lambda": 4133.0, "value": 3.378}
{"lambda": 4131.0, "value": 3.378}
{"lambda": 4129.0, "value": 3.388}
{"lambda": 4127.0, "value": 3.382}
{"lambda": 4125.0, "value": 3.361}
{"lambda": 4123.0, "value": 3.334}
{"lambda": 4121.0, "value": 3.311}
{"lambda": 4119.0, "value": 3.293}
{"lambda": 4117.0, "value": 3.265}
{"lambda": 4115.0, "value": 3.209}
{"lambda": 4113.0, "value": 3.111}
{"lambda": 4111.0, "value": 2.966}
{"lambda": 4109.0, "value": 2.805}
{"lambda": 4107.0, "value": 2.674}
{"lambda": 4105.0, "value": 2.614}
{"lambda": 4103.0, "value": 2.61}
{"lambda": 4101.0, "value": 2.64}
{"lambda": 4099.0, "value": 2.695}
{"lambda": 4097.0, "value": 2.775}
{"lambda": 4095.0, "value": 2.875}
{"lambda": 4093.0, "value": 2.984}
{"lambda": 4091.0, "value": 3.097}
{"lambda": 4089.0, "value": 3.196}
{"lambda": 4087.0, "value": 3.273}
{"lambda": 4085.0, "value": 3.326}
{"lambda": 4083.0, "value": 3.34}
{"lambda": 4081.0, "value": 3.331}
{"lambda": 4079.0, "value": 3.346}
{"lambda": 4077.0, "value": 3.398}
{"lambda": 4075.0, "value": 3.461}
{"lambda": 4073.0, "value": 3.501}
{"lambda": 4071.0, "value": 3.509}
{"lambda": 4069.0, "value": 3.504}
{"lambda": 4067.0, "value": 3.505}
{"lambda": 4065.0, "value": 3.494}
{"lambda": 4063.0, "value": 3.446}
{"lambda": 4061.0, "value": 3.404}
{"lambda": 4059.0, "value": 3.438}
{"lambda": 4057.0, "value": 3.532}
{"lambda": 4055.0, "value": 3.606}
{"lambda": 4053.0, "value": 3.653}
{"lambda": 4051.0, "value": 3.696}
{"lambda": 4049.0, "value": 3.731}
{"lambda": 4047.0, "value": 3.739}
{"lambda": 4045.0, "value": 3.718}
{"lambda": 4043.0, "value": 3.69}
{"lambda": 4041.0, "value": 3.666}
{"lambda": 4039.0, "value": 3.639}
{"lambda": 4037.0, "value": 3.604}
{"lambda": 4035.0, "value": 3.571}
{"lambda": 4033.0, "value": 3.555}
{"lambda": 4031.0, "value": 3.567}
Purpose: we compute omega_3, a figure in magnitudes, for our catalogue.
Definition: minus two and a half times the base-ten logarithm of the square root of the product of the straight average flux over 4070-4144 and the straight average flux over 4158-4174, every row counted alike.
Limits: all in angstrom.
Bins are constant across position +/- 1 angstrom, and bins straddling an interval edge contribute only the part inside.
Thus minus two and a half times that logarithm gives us -1.311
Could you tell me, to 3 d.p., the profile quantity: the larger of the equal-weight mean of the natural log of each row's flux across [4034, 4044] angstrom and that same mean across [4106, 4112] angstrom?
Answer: 1.290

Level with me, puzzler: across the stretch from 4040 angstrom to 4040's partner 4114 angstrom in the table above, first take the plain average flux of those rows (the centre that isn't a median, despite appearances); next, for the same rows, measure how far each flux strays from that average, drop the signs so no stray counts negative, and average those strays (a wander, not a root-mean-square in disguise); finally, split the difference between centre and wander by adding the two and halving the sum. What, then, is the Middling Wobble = 1.79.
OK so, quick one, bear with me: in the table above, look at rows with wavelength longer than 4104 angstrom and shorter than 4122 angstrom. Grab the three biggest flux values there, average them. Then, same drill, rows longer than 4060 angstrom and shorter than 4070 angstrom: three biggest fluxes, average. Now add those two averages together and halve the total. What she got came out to 3.40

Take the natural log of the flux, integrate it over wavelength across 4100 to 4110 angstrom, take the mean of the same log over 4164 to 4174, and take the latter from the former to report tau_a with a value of 8.6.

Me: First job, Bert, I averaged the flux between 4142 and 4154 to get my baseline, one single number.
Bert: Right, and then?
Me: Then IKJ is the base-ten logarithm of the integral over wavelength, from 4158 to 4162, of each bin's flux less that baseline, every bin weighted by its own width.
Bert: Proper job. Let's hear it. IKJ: -1.5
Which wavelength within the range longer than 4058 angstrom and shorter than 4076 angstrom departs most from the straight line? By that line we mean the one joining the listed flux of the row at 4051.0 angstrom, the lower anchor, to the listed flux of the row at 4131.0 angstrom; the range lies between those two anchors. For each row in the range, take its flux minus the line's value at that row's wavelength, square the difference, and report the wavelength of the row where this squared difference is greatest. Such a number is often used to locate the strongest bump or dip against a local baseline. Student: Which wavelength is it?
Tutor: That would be 4061.0 angstrom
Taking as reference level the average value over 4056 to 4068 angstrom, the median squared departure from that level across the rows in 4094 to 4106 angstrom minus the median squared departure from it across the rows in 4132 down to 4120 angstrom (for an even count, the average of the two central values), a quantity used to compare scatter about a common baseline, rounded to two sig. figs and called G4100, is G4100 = 0.63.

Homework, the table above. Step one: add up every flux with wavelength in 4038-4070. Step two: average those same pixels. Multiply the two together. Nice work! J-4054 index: 206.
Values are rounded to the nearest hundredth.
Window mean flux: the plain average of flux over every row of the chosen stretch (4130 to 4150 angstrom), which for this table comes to 3.48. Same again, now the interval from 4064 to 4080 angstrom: 3.46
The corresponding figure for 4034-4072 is 3.59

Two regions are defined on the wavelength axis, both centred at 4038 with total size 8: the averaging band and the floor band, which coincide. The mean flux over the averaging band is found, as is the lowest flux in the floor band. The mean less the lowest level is 0.049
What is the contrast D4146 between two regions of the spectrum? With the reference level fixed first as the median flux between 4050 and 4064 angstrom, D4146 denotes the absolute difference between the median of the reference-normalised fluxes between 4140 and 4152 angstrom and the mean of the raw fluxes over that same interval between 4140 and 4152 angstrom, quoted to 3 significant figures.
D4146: 2.52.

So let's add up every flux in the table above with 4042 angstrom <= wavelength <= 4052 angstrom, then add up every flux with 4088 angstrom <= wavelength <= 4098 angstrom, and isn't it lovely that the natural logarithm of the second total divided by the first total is -0.22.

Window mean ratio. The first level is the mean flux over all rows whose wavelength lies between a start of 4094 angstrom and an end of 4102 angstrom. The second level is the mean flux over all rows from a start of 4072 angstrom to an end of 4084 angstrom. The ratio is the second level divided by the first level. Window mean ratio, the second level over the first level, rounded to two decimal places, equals 1.24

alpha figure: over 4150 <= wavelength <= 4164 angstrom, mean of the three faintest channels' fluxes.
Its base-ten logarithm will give 0.55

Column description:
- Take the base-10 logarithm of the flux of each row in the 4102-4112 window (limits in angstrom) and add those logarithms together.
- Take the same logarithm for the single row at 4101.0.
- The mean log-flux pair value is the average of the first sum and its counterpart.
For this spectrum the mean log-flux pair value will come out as 1.30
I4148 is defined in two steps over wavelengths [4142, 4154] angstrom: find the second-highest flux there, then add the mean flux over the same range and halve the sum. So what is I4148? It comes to 3.54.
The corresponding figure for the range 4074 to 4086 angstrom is 3.38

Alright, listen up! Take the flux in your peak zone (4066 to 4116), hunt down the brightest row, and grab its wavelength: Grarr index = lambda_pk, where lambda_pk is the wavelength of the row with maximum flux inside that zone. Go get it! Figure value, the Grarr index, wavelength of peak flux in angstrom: 4071.0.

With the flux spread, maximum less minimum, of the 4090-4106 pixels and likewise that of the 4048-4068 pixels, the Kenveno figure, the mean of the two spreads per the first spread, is 0.8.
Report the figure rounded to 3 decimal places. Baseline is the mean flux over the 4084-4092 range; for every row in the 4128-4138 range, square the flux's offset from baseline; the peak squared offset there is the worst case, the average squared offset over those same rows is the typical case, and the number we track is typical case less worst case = -0.034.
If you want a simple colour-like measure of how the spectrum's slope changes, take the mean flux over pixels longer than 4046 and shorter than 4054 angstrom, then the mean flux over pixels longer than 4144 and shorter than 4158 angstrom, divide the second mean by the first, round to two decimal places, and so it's 0.95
